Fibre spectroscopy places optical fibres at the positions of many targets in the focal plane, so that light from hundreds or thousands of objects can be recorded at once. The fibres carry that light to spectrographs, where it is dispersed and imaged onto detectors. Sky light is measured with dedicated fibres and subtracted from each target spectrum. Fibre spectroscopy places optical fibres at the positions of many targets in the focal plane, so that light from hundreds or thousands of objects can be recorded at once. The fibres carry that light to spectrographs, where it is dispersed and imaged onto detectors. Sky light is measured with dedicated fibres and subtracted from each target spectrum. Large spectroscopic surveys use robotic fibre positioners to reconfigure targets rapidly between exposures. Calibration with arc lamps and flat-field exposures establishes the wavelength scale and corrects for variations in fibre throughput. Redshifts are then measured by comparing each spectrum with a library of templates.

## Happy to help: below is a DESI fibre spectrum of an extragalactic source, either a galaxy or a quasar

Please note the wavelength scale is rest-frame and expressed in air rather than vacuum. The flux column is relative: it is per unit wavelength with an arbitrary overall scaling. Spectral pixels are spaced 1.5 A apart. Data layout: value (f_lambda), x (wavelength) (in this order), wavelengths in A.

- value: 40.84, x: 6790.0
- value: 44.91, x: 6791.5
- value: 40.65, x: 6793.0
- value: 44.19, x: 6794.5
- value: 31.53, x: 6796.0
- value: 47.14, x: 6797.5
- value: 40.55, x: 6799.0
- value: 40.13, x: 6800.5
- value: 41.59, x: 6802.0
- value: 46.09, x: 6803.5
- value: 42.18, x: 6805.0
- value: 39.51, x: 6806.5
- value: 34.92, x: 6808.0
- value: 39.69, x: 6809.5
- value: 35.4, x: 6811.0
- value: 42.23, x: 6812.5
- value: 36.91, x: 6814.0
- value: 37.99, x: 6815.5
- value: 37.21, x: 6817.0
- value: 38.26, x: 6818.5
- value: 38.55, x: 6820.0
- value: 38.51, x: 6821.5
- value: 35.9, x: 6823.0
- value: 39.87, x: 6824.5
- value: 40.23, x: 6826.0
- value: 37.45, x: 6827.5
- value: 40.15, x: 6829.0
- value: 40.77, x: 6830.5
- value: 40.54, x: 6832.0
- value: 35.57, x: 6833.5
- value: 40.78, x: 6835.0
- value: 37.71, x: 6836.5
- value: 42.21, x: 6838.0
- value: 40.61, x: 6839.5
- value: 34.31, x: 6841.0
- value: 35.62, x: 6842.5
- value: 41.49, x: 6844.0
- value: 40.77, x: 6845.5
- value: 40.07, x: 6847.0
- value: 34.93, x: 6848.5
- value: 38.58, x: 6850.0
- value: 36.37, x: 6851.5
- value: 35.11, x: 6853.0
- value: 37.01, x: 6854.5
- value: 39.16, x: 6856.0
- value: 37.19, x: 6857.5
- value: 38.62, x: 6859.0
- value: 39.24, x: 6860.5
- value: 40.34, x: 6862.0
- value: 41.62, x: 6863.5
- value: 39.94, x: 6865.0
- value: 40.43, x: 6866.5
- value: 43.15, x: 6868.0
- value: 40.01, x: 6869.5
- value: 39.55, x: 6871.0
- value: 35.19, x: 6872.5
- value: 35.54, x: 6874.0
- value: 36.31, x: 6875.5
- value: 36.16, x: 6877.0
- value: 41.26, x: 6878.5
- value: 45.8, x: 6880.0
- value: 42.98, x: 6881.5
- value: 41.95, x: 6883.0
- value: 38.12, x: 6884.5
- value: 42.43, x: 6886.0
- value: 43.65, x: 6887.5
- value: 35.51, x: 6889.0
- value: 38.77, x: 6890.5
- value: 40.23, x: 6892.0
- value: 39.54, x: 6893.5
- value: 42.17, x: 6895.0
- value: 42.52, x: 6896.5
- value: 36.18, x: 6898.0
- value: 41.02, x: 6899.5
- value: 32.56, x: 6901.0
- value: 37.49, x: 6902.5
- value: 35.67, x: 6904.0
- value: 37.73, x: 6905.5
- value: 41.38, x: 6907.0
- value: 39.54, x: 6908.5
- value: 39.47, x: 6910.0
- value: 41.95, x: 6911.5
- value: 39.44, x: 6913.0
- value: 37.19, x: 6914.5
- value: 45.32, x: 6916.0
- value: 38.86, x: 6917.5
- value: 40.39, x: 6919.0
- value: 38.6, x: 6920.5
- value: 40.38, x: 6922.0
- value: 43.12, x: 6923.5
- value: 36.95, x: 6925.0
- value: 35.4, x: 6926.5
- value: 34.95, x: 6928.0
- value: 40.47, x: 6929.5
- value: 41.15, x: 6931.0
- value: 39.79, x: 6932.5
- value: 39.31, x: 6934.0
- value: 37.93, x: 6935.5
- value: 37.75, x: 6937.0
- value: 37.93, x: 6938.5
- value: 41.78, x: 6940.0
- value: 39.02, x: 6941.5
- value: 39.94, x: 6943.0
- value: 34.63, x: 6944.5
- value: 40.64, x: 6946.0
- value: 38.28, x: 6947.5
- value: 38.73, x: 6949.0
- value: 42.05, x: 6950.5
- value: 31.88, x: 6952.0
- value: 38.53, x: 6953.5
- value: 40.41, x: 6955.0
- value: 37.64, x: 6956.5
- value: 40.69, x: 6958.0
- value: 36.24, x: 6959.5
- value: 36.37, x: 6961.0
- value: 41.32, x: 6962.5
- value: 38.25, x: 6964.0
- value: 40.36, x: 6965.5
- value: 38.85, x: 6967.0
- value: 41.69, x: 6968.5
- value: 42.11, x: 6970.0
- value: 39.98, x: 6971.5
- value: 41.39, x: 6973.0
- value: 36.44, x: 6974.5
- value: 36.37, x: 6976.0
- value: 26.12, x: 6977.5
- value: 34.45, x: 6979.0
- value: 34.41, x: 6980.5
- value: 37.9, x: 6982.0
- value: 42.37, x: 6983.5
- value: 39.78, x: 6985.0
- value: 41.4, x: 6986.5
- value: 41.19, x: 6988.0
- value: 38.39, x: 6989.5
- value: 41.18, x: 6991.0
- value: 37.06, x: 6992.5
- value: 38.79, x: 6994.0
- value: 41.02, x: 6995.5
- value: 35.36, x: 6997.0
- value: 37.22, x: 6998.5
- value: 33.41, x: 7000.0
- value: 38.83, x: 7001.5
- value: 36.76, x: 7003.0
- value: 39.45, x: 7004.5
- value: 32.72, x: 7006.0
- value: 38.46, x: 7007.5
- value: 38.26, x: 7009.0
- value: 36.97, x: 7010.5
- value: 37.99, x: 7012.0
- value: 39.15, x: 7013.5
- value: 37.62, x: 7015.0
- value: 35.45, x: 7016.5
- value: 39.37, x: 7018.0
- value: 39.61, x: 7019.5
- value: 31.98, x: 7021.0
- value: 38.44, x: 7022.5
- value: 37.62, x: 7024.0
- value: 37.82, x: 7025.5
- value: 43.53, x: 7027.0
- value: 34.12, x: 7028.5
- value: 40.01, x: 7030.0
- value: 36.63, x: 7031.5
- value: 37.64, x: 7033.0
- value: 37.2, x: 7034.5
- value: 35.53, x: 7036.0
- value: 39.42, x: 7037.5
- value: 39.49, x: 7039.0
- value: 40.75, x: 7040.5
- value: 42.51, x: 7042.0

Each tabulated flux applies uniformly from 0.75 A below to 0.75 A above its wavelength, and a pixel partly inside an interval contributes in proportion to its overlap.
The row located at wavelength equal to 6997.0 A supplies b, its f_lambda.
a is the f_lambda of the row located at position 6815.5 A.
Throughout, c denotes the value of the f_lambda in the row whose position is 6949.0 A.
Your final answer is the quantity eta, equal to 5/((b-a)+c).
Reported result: 0.139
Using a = 37.99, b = 35.36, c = 38.73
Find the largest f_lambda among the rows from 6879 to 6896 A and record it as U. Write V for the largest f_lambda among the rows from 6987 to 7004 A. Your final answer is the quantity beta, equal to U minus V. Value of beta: 5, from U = 45.8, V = 41.19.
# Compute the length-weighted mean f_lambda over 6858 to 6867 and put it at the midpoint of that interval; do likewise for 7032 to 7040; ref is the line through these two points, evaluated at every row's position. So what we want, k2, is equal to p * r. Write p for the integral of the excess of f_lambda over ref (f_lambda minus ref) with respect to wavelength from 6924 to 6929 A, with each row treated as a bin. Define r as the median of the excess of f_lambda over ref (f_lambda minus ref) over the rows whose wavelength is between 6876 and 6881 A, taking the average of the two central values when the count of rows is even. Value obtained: -21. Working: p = -14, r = 1.5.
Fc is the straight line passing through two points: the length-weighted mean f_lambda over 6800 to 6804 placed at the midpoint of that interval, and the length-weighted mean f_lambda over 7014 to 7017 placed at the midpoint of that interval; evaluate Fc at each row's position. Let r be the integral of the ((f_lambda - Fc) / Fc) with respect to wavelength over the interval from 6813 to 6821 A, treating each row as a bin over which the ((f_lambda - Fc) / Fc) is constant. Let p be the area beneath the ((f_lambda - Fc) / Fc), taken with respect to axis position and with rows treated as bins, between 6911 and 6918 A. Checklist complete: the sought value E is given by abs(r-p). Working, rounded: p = 0.18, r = -0.80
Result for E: 0.98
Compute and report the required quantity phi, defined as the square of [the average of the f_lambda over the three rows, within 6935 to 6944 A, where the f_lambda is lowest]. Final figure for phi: 1434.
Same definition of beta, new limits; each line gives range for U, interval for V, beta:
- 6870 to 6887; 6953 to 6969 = 4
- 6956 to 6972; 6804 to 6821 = 0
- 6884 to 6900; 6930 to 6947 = 2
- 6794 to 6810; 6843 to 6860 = 6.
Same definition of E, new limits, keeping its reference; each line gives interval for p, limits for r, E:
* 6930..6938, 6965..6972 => 0.43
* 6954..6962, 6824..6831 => 0.37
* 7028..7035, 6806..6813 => 0.84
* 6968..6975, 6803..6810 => 0.79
